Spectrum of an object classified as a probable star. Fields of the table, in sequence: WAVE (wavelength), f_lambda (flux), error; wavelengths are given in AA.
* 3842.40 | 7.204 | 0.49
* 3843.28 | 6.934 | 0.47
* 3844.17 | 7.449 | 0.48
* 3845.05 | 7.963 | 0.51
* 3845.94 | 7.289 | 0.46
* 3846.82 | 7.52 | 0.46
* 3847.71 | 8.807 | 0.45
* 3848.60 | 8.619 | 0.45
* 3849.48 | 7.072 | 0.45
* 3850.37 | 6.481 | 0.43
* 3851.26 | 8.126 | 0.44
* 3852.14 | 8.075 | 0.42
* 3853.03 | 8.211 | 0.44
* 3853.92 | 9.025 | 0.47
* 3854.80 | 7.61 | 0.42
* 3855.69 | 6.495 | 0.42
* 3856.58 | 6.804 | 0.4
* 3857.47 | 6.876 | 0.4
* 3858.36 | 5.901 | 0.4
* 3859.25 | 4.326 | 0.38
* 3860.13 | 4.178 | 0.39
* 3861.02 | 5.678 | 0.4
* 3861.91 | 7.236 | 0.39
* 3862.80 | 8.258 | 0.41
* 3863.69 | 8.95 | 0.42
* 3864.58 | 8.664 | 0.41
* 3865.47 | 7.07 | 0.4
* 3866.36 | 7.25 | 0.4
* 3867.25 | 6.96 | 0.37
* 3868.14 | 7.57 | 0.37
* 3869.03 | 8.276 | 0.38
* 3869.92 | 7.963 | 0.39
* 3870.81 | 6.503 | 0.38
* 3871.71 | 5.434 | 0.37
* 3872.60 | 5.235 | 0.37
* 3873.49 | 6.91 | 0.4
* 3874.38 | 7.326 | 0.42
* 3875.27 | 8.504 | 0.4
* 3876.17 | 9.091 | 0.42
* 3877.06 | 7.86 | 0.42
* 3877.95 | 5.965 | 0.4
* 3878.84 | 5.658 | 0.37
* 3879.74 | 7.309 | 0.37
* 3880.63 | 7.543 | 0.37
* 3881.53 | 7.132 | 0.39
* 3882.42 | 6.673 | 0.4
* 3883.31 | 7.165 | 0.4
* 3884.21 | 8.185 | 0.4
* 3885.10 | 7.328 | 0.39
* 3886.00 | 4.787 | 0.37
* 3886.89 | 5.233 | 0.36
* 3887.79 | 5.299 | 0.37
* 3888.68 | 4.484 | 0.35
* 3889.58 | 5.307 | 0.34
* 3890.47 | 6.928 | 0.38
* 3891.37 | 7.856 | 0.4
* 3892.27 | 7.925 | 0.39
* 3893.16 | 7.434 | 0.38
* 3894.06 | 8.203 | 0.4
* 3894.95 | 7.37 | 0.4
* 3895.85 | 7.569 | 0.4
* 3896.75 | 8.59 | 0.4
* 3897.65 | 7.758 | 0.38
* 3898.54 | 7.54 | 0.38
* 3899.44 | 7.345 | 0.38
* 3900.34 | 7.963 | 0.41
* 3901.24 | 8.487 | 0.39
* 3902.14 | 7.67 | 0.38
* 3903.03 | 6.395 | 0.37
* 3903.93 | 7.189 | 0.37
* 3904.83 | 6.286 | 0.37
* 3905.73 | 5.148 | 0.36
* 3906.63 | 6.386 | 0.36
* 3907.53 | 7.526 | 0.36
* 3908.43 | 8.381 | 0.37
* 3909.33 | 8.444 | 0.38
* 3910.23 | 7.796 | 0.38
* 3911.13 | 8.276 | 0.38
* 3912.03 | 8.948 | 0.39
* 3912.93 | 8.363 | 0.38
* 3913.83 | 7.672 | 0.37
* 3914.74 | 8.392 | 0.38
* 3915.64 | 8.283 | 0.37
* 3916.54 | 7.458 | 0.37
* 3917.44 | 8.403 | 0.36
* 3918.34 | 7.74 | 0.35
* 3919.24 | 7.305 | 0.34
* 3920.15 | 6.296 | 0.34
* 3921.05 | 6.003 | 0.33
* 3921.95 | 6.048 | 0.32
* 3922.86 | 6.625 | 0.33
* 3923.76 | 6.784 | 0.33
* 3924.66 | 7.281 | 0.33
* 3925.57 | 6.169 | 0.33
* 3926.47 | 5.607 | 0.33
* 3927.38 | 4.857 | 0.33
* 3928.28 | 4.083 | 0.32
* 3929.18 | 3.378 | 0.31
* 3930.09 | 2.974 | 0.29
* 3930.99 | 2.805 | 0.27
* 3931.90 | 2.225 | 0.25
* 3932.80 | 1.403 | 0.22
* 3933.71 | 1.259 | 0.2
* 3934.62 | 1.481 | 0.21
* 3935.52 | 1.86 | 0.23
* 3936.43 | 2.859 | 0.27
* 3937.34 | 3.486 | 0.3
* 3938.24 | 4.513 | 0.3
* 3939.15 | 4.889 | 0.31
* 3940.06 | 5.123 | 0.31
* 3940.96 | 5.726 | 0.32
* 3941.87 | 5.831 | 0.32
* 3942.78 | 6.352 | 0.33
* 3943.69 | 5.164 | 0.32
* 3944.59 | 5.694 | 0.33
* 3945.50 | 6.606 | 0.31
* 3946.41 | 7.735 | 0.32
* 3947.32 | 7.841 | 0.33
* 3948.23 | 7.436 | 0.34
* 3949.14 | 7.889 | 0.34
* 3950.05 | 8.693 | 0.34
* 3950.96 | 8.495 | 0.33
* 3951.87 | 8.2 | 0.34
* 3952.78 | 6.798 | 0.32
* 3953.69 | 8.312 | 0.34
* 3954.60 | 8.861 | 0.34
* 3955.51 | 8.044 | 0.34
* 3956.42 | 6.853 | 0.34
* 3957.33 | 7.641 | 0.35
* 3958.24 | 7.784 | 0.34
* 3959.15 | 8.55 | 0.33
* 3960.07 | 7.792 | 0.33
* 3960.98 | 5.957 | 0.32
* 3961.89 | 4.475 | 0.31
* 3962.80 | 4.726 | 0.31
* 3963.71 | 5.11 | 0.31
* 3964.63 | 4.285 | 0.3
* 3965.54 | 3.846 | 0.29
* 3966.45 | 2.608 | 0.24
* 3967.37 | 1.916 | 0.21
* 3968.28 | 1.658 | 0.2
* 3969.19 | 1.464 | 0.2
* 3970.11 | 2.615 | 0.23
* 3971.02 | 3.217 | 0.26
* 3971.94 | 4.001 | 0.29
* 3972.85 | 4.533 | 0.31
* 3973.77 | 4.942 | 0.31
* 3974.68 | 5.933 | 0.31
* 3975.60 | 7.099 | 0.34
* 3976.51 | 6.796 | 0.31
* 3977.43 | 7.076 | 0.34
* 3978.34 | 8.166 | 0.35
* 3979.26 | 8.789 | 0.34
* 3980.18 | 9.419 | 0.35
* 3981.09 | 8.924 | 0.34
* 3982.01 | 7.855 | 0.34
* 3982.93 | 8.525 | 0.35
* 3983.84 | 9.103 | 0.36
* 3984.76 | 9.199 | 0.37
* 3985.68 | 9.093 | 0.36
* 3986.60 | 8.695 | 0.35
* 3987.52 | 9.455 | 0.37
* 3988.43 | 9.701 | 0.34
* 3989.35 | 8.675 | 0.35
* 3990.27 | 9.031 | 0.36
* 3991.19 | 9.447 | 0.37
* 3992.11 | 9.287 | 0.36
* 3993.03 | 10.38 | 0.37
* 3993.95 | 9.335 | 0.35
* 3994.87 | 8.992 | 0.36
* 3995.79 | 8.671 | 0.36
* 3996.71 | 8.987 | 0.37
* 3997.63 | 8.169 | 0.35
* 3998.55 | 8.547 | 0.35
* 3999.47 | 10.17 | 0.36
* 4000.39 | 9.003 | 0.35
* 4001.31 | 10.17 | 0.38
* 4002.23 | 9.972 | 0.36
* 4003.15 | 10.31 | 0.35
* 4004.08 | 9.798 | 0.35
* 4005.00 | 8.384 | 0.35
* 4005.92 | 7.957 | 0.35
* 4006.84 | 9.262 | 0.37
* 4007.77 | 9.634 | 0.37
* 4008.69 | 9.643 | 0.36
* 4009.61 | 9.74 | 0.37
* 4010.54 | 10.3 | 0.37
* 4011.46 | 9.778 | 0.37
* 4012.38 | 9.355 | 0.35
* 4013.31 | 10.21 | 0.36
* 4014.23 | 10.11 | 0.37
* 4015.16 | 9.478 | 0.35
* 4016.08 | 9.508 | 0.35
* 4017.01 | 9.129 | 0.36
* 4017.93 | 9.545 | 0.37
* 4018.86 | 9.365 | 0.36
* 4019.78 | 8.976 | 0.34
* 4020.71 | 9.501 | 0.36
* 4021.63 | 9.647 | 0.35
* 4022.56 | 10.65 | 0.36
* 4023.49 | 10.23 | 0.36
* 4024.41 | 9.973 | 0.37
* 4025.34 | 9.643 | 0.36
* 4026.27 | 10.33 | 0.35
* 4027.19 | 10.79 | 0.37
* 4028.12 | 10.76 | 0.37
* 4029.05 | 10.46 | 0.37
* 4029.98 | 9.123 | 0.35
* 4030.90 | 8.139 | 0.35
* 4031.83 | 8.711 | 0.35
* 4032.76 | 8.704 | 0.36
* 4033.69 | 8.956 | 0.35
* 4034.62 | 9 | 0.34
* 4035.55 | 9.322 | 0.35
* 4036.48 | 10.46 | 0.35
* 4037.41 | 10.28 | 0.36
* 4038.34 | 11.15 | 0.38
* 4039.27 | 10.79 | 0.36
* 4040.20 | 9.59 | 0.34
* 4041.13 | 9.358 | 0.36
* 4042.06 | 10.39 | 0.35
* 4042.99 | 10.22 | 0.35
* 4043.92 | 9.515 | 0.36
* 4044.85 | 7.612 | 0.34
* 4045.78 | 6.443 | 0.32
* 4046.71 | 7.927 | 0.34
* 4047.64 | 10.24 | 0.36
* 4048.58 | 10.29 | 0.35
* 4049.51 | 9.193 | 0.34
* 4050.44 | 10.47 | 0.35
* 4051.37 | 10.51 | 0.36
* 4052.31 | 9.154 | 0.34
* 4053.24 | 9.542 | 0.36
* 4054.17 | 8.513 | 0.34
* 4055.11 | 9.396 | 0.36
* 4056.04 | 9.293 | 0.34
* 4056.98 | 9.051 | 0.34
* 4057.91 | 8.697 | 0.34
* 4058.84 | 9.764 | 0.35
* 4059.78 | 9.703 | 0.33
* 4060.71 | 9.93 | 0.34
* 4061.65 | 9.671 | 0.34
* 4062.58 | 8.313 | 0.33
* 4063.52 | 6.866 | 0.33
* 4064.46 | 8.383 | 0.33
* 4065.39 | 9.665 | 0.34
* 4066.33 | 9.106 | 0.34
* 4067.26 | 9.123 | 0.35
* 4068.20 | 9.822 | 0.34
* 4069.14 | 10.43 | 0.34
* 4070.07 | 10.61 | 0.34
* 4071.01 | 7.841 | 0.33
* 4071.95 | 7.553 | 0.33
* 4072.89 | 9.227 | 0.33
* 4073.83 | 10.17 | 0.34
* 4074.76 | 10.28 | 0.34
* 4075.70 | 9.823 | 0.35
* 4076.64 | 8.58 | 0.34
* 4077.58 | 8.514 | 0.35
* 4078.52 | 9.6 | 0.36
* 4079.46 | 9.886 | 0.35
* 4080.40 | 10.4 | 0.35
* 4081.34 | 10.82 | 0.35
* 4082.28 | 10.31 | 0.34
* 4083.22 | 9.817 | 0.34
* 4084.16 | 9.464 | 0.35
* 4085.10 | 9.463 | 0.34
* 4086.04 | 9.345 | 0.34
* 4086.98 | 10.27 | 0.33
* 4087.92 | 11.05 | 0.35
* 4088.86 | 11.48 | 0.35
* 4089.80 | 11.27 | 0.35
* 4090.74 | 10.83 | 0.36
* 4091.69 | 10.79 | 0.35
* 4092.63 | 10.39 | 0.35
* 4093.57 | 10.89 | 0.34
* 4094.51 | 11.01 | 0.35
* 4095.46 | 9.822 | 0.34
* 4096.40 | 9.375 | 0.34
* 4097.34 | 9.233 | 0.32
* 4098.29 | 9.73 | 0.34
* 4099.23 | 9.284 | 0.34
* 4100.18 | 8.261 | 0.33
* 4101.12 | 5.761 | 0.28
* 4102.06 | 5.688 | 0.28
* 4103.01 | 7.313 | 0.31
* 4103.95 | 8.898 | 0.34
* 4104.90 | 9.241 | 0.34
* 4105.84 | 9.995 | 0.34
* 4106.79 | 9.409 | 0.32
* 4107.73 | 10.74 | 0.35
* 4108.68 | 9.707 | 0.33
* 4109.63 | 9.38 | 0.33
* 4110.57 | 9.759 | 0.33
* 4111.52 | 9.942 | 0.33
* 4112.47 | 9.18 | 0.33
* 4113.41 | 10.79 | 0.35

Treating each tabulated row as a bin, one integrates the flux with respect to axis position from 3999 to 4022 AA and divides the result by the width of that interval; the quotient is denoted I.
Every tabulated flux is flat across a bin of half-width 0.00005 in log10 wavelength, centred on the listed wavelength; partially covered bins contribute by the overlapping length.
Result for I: 10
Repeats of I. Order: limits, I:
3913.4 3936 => 5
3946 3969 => 6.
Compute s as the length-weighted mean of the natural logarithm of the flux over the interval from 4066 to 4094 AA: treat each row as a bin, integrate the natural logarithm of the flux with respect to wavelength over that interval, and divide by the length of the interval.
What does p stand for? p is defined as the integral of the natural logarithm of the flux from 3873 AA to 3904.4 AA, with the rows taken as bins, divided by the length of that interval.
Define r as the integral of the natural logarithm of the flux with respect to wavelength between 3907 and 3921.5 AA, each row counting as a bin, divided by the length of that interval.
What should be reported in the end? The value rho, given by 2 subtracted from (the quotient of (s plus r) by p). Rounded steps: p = 1.95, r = 2.1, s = 2.29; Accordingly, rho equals 0.22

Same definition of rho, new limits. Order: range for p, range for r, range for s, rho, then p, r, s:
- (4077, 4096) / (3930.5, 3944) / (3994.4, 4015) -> -0.54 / 2.33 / 1.2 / 2.24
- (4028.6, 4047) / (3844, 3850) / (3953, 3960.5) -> -0.15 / 2.22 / 2.1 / 2.07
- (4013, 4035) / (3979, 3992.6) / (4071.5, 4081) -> -0.04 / 2.26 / 2.2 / 2.24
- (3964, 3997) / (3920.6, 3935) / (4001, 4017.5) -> -0.04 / 1.82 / 1.3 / 2.26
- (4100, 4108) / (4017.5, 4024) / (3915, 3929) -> -0.03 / 2.10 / 2.3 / 1.86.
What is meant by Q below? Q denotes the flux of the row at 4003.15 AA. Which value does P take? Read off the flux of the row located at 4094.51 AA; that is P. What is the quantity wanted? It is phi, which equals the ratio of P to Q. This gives 1.07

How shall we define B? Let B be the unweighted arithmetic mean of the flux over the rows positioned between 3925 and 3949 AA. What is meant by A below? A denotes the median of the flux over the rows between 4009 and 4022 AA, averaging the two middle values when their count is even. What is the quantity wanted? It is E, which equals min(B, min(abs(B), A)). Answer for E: 5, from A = 9.5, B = 4.5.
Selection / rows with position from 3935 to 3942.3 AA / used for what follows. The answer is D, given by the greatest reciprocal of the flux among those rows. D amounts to 0.538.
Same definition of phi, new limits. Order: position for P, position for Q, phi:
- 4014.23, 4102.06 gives 1.78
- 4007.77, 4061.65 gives 1.00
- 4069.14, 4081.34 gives 0.96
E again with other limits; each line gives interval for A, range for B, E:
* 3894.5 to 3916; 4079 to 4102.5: 8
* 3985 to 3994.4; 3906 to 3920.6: 8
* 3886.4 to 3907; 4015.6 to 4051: 7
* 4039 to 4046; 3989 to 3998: 9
